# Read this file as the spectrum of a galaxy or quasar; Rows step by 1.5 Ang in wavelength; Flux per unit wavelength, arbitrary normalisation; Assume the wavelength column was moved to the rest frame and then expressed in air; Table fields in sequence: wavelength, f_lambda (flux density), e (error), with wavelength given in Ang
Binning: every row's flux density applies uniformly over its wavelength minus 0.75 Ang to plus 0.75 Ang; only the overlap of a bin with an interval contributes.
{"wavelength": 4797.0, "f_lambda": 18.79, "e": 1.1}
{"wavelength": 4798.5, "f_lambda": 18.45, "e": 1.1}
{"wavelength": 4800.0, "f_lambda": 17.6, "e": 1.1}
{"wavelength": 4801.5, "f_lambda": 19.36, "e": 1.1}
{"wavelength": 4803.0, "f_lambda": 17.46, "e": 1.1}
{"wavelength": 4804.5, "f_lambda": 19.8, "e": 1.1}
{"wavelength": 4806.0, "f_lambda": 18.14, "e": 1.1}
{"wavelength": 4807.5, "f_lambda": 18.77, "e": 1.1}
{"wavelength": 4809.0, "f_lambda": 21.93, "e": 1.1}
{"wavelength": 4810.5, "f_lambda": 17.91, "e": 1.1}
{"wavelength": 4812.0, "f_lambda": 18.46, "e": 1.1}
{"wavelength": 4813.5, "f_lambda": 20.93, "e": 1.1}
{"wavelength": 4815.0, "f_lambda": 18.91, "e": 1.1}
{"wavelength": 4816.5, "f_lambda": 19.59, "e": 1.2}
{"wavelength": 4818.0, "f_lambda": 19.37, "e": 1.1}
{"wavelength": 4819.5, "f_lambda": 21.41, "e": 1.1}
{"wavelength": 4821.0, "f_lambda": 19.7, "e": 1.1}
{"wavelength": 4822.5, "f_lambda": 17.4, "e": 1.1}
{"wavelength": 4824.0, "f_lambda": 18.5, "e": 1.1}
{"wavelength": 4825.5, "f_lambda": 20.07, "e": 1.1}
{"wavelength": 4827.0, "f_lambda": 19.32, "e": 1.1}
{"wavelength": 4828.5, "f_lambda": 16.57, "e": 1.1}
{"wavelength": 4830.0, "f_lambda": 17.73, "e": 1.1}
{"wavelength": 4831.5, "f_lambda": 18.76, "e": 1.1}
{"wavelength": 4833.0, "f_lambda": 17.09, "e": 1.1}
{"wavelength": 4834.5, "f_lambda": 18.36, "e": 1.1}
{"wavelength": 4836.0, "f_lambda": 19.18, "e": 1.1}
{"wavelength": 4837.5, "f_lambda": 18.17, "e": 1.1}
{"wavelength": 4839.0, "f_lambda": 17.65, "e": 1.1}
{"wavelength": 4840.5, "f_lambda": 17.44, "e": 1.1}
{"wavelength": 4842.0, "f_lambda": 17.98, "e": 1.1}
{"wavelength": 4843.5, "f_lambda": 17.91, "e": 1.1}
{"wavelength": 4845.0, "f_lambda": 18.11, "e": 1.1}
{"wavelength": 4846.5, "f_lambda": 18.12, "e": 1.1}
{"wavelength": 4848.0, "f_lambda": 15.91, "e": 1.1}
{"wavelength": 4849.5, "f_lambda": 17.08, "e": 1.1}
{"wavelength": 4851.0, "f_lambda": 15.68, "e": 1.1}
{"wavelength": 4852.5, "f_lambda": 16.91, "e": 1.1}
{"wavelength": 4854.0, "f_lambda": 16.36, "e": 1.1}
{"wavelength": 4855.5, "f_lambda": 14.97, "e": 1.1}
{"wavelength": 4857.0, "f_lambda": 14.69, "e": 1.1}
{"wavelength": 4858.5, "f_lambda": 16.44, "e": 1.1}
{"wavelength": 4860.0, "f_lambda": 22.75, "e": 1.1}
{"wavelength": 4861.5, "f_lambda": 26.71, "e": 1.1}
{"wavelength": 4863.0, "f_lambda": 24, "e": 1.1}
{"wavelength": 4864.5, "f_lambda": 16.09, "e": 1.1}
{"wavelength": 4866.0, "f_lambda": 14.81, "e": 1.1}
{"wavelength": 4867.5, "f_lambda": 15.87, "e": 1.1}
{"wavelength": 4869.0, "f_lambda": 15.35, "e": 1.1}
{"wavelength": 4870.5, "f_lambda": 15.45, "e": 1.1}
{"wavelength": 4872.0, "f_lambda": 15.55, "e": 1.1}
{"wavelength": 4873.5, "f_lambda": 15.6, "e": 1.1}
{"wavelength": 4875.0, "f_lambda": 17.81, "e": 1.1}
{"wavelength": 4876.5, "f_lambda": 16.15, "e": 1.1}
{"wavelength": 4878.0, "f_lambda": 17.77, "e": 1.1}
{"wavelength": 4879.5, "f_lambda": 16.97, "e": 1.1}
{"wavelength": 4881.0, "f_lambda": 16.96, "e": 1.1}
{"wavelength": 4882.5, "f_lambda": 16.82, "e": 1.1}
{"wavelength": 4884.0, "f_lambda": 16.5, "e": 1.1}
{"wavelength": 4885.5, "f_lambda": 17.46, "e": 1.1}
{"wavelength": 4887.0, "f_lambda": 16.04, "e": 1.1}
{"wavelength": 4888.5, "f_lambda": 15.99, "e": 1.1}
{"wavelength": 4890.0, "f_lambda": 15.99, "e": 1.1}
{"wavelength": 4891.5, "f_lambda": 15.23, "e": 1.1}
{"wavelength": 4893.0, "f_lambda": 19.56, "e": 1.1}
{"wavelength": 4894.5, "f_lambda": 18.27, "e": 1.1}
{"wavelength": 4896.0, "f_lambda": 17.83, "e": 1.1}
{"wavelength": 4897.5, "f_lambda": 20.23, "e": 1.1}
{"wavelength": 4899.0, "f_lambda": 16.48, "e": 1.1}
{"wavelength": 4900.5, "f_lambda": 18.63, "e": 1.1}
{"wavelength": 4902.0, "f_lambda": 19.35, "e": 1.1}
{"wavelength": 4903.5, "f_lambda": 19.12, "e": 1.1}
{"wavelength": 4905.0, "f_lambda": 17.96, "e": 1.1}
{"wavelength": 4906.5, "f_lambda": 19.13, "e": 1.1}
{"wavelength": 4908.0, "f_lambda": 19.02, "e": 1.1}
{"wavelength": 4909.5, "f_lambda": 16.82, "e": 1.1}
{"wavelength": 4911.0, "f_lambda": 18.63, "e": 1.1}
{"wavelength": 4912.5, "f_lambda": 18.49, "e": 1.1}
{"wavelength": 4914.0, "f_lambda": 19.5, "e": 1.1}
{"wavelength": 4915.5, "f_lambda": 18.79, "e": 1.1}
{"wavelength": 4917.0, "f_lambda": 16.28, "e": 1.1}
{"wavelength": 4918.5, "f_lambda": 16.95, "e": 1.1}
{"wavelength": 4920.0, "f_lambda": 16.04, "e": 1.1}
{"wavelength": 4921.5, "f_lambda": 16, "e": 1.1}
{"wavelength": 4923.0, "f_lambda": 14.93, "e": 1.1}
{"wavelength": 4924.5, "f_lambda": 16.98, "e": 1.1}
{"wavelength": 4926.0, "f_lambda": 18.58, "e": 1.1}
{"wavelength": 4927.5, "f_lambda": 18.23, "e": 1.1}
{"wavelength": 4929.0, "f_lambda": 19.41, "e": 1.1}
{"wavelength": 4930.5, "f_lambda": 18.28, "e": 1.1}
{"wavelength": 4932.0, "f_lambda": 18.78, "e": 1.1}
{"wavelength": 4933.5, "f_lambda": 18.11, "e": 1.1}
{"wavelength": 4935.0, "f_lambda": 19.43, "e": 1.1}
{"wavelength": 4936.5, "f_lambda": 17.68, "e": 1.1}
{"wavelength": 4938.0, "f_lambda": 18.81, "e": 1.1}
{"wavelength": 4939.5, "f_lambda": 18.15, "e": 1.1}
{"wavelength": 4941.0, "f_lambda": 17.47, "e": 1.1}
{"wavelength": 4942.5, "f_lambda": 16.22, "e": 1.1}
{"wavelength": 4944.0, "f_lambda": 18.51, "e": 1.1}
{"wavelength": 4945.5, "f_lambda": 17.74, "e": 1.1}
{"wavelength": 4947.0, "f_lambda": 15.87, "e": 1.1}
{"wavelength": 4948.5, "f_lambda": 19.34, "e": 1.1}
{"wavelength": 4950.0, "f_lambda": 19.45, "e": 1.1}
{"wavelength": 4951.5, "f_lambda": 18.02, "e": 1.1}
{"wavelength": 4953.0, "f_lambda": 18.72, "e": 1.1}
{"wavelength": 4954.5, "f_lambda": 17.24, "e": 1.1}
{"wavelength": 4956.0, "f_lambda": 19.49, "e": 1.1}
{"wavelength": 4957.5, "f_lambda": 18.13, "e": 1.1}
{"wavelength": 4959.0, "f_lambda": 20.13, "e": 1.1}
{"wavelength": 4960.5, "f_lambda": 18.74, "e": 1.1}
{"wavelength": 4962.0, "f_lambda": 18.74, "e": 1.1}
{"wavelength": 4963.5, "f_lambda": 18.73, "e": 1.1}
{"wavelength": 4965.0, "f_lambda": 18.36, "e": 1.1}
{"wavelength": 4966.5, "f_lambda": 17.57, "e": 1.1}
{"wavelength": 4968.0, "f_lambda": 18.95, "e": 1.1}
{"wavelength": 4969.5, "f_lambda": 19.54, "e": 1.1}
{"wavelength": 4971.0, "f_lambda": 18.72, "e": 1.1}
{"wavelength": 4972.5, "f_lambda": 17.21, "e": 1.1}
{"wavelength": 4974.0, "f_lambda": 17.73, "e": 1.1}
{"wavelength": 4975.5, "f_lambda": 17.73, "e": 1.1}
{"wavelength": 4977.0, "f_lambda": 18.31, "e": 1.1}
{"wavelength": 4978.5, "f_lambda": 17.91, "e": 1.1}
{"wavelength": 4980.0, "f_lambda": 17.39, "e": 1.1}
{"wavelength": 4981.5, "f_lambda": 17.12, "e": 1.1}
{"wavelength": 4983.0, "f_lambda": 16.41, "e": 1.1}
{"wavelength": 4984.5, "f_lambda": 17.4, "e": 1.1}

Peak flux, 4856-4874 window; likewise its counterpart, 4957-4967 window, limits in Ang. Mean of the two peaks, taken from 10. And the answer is -13.4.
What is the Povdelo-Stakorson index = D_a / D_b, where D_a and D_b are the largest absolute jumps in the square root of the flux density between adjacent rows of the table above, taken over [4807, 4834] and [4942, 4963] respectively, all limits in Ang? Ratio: 1.1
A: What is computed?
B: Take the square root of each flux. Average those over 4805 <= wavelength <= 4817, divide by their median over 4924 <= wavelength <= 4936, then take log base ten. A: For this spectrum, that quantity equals 0.010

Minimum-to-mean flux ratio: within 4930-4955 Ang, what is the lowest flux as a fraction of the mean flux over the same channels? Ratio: 0.876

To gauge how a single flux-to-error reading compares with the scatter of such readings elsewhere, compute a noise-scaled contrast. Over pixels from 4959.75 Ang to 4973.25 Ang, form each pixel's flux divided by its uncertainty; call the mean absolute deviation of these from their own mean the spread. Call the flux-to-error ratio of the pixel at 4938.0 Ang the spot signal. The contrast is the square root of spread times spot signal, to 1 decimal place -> 2.9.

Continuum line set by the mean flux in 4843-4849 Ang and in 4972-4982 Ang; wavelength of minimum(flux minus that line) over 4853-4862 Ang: 4857.0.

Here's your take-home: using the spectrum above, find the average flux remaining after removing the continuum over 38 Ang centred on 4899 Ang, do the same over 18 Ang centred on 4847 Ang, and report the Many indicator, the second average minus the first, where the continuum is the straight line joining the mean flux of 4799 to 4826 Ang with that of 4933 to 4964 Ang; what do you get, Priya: -1.1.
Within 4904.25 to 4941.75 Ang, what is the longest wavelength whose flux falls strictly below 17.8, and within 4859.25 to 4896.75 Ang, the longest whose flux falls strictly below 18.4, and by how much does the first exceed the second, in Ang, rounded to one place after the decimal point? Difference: 45.0 Ang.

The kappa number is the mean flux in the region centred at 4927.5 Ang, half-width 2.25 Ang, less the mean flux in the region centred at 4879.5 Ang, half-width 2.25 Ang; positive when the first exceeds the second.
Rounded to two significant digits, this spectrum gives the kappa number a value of 1.5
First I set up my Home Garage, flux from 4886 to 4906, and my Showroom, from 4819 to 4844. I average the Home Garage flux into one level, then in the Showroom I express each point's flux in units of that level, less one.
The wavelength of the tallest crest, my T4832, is 4819.5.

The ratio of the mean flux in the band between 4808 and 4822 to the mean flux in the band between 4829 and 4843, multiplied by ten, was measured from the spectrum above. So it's 11.0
